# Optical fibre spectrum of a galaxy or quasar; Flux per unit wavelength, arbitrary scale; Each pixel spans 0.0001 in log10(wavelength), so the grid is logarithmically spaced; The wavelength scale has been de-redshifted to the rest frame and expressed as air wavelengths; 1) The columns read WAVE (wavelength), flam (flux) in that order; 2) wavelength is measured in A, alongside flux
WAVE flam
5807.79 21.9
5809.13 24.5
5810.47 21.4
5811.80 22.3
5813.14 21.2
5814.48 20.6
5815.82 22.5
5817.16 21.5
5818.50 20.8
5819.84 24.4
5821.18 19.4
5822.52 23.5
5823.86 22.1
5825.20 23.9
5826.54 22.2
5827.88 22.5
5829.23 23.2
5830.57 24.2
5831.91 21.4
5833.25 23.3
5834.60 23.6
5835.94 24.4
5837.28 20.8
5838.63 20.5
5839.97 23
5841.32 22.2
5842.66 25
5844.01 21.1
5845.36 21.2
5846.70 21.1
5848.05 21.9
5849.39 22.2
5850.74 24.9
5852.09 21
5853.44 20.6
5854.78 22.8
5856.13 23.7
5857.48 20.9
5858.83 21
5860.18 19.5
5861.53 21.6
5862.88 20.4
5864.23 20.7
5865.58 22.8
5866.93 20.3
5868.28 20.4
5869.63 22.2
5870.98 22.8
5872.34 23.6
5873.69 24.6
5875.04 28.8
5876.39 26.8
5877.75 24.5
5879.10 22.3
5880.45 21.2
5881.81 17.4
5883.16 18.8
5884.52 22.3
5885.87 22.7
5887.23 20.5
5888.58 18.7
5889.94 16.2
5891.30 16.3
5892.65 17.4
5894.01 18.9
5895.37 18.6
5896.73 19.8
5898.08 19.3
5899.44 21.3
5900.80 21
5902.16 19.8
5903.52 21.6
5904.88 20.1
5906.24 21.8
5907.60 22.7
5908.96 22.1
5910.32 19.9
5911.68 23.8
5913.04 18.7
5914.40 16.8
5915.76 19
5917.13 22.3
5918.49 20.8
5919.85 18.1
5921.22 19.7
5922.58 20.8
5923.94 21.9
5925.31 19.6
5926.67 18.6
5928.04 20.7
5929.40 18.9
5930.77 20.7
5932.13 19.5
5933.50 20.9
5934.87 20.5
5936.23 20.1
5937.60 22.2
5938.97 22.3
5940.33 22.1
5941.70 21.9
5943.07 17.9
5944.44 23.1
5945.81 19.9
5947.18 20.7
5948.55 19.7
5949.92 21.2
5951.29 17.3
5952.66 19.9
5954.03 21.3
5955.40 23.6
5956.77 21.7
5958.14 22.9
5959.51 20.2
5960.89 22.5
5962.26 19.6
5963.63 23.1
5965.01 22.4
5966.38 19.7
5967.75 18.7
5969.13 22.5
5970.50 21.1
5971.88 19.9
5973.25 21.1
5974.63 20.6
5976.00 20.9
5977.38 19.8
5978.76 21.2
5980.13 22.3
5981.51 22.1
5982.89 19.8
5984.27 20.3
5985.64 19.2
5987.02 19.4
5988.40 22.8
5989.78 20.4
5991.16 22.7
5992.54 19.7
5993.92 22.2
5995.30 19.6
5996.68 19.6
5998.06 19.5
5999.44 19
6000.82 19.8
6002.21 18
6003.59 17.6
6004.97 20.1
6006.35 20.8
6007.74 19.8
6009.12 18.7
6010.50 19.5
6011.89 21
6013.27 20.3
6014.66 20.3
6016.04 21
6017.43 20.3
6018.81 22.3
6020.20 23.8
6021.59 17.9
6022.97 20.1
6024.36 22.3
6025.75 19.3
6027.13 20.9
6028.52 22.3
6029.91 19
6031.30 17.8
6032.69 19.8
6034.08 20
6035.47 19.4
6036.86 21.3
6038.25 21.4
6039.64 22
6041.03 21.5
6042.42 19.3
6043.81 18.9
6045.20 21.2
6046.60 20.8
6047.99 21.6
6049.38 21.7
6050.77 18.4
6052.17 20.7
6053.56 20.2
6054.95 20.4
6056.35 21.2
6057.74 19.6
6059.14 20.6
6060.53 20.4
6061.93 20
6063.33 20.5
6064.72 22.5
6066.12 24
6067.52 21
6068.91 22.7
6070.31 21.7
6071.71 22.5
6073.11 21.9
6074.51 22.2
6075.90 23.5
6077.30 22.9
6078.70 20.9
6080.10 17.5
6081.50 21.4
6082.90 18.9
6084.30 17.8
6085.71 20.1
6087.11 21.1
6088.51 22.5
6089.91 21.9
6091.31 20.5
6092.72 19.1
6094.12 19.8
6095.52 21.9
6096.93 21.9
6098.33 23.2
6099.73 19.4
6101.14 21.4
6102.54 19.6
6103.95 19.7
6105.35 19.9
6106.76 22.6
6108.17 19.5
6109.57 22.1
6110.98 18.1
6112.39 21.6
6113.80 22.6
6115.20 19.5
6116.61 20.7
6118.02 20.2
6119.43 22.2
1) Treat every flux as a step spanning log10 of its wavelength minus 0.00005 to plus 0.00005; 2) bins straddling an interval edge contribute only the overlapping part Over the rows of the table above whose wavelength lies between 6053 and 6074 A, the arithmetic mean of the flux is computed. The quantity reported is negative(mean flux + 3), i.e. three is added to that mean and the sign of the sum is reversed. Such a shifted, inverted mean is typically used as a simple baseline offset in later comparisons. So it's -24.3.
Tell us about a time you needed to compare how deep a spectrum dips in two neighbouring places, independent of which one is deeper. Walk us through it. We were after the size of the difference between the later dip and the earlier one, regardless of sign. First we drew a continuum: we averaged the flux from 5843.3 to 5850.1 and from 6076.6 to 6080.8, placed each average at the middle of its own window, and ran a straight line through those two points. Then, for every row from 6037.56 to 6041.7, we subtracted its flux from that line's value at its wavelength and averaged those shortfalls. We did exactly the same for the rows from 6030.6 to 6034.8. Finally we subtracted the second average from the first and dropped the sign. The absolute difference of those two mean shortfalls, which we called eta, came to 2.5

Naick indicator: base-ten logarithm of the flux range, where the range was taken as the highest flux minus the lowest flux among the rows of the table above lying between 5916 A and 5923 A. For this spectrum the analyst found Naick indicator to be 0.62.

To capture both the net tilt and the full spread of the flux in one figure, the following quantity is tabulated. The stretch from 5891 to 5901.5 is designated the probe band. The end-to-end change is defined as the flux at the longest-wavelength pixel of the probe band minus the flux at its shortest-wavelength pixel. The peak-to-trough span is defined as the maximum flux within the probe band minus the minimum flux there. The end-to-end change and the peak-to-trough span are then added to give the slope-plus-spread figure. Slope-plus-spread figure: 9.7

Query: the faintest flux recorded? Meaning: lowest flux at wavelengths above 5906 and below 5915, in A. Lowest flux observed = 16.8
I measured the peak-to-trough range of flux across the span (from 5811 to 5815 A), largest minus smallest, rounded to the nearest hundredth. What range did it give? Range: 1.70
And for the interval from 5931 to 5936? 1.40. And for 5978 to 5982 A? 1.10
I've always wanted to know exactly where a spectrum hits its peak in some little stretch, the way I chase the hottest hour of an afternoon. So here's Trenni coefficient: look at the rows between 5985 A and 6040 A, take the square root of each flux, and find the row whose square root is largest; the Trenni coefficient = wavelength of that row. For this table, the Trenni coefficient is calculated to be 6020.20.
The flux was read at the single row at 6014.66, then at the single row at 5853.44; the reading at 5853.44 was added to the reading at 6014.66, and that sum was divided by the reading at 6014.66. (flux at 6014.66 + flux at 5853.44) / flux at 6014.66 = 2.01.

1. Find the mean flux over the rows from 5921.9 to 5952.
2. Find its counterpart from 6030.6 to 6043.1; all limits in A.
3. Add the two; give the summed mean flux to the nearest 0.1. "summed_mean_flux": 40.8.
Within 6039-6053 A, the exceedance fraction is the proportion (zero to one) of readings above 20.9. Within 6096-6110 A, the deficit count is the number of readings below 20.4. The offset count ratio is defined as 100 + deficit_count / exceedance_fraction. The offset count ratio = 110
